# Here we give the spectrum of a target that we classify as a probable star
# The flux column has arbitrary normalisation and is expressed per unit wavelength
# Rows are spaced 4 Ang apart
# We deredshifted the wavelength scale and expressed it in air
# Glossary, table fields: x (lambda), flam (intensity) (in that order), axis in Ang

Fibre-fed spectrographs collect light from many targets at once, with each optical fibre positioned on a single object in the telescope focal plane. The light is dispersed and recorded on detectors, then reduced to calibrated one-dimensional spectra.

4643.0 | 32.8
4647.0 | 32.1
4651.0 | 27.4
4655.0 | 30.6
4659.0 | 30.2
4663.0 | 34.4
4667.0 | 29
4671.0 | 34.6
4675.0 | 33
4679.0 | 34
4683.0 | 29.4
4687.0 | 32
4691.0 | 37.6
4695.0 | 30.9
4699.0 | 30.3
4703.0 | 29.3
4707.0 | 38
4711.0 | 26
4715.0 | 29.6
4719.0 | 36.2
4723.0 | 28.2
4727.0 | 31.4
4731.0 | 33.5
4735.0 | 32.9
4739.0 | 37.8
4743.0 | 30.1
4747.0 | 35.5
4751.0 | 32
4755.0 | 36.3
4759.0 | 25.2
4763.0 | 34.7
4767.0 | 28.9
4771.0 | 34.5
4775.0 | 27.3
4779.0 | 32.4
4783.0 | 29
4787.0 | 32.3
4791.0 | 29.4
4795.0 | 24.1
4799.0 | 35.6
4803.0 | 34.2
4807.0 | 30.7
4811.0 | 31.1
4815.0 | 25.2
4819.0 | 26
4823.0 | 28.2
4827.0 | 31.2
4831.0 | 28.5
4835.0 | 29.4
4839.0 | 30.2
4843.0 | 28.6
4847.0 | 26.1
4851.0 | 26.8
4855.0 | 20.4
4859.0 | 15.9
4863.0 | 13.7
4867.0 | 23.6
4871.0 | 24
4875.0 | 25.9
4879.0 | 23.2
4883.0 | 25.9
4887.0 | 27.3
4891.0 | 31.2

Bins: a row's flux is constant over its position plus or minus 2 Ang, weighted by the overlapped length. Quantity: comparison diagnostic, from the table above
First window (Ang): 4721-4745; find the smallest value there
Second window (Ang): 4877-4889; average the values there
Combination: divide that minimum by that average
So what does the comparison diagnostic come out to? 1.1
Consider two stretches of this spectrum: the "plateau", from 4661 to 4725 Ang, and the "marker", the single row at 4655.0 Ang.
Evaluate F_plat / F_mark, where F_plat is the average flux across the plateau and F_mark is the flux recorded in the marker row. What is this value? 1.0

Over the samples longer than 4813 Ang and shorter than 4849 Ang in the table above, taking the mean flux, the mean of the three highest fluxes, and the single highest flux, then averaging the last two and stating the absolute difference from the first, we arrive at 2.6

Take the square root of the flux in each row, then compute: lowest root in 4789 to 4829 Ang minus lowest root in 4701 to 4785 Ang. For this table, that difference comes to -0.11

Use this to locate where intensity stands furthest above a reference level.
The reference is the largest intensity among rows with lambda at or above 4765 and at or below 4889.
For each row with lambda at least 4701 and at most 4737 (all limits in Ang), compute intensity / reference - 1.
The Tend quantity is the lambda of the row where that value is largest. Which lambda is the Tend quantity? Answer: 4707.0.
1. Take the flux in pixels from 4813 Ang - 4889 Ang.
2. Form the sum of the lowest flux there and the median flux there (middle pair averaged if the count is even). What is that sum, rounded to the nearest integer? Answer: 40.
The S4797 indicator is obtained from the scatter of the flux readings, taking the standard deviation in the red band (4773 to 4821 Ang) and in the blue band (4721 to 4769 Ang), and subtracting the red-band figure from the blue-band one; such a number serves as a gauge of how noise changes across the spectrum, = 0.1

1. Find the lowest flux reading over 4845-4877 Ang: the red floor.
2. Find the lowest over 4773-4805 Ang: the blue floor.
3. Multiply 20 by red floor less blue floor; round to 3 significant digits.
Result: -208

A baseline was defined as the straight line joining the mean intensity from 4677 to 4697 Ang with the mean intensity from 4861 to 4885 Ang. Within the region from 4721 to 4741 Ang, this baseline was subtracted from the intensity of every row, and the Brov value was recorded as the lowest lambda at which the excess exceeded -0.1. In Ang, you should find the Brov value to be 4727.0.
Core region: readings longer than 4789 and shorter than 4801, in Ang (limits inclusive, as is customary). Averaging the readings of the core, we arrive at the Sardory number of 30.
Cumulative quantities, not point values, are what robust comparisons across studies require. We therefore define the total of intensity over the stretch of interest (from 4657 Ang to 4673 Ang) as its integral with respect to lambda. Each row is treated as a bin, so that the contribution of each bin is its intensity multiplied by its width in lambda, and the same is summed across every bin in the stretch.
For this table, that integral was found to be 513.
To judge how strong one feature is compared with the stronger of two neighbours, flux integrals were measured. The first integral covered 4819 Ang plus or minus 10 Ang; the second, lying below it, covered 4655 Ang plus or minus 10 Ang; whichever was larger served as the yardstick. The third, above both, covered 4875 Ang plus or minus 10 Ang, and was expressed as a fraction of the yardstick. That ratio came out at 0.79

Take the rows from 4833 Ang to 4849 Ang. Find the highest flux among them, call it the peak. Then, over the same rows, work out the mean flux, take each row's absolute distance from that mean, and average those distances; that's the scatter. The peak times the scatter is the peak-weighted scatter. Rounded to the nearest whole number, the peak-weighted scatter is 37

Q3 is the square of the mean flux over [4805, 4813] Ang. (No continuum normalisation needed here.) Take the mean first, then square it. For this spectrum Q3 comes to 955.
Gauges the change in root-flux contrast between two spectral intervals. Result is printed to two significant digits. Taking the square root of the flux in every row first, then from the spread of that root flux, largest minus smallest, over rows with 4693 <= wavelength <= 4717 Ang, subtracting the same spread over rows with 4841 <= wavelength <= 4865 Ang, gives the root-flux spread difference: -0.58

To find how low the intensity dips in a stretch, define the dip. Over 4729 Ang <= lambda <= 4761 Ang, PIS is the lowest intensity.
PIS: 25.2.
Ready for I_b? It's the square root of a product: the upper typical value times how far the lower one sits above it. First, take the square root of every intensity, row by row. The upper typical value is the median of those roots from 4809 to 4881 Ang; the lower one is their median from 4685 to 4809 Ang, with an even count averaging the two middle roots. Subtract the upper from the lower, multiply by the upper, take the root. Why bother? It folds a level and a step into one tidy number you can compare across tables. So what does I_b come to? 1.7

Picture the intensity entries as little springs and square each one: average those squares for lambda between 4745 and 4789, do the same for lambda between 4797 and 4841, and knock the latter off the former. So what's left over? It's 103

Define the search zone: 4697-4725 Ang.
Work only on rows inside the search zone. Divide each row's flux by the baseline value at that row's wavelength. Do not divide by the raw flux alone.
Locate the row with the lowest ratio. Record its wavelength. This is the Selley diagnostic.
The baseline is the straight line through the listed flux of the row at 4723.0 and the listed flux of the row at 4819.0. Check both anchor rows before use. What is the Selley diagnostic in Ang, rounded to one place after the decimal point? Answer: 4711.0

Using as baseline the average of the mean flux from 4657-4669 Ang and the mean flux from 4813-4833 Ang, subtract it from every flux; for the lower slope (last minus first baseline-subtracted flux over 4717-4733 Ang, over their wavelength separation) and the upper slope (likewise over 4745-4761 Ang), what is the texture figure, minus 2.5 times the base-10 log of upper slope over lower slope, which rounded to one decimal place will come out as -1.5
